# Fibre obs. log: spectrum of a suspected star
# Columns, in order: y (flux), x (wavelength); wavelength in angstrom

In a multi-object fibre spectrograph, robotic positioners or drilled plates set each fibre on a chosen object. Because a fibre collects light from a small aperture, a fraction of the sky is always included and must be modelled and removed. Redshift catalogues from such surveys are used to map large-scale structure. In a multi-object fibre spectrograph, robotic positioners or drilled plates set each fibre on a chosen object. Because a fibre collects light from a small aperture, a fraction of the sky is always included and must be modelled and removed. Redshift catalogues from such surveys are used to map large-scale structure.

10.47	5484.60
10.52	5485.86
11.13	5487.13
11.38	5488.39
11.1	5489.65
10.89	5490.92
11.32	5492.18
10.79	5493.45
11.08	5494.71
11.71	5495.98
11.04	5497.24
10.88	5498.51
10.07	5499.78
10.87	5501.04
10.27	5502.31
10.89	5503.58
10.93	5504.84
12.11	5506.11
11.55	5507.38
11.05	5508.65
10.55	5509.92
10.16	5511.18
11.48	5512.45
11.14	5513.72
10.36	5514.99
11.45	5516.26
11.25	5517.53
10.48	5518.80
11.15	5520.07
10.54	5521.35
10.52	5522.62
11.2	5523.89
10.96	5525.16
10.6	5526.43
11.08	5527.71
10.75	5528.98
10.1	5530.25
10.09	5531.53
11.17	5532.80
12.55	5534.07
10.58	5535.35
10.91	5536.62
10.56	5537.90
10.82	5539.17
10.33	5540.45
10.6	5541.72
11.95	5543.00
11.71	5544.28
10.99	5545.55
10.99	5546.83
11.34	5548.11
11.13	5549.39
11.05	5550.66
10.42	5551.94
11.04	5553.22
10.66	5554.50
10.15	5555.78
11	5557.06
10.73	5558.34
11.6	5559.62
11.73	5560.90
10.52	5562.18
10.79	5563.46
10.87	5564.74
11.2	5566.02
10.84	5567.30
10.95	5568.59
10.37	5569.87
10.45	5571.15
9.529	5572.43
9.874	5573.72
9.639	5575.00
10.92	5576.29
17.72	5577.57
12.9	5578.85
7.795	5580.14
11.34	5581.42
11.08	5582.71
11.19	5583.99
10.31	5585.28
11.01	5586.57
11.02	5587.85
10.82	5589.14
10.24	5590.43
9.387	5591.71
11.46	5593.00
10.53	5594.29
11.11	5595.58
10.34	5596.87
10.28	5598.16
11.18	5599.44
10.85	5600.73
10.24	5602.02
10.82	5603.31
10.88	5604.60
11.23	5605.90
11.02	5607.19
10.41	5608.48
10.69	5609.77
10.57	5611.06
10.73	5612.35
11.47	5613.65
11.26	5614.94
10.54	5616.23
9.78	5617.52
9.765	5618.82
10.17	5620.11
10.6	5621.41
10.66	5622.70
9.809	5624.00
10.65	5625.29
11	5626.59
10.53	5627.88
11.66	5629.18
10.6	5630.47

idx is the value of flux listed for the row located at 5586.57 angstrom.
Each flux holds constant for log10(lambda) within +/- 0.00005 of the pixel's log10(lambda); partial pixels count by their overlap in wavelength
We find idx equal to 11.01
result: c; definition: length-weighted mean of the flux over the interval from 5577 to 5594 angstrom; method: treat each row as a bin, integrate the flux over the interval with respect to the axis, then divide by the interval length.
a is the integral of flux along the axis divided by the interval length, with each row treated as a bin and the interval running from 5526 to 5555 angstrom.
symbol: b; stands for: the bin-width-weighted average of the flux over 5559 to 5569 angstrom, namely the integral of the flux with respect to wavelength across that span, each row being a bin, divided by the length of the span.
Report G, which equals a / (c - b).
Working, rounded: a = 10.9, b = 11.06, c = 11.2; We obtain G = 74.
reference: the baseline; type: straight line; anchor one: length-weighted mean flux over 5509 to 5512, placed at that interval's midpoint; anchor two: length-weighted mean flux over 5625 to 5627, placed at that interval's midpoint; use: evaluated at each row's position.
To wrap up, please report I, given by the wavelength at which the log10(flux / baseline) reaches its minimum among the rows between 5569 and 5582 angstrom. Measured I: 5580.14 angstrom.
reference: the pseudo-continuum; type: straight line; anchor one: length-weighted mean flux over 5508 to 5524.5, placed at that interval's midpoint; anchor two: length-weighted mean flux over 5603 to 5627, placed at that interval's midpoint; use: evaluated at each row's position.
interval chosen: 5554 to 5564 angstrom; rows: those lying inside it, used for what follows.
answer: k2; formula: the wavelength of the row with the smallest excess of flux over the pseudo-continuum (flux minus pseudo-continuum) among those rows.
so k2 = 5555.78 angstrom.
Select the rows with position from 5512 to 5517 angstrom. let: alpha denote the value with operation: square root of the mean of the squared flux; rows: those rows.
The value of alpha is 11.12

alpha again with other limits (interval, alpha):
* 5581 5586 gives 10.99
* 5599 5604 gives 10.78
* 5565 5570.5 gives 10.84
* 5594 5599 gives 10.57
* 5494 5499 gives 11.18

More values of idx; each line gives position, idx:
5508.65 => 11.05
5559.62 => 11.6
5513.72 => 11.14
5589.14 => 10.82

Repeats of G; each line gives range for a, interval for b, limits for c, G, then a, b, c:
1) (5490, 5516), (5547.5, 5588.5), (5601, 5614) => -58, 11.0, 10.97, 10.8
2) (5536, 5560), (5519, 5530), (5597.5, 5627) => -62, 10.9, 10.81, 10.6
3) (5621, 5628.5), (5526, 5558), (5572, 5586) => 45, 10.5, 10.90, 11.1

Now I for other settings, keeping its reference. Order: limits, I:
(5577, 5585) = 5580.14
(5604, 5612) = 5608.48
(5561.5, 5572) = 5569.87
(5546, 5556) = 5555.78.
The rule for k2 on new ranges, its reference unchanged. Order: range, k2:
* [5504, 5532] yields 5531.53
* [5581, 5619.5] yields 5591.71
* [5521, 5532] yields 5531.53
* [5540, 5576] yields 5572.43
